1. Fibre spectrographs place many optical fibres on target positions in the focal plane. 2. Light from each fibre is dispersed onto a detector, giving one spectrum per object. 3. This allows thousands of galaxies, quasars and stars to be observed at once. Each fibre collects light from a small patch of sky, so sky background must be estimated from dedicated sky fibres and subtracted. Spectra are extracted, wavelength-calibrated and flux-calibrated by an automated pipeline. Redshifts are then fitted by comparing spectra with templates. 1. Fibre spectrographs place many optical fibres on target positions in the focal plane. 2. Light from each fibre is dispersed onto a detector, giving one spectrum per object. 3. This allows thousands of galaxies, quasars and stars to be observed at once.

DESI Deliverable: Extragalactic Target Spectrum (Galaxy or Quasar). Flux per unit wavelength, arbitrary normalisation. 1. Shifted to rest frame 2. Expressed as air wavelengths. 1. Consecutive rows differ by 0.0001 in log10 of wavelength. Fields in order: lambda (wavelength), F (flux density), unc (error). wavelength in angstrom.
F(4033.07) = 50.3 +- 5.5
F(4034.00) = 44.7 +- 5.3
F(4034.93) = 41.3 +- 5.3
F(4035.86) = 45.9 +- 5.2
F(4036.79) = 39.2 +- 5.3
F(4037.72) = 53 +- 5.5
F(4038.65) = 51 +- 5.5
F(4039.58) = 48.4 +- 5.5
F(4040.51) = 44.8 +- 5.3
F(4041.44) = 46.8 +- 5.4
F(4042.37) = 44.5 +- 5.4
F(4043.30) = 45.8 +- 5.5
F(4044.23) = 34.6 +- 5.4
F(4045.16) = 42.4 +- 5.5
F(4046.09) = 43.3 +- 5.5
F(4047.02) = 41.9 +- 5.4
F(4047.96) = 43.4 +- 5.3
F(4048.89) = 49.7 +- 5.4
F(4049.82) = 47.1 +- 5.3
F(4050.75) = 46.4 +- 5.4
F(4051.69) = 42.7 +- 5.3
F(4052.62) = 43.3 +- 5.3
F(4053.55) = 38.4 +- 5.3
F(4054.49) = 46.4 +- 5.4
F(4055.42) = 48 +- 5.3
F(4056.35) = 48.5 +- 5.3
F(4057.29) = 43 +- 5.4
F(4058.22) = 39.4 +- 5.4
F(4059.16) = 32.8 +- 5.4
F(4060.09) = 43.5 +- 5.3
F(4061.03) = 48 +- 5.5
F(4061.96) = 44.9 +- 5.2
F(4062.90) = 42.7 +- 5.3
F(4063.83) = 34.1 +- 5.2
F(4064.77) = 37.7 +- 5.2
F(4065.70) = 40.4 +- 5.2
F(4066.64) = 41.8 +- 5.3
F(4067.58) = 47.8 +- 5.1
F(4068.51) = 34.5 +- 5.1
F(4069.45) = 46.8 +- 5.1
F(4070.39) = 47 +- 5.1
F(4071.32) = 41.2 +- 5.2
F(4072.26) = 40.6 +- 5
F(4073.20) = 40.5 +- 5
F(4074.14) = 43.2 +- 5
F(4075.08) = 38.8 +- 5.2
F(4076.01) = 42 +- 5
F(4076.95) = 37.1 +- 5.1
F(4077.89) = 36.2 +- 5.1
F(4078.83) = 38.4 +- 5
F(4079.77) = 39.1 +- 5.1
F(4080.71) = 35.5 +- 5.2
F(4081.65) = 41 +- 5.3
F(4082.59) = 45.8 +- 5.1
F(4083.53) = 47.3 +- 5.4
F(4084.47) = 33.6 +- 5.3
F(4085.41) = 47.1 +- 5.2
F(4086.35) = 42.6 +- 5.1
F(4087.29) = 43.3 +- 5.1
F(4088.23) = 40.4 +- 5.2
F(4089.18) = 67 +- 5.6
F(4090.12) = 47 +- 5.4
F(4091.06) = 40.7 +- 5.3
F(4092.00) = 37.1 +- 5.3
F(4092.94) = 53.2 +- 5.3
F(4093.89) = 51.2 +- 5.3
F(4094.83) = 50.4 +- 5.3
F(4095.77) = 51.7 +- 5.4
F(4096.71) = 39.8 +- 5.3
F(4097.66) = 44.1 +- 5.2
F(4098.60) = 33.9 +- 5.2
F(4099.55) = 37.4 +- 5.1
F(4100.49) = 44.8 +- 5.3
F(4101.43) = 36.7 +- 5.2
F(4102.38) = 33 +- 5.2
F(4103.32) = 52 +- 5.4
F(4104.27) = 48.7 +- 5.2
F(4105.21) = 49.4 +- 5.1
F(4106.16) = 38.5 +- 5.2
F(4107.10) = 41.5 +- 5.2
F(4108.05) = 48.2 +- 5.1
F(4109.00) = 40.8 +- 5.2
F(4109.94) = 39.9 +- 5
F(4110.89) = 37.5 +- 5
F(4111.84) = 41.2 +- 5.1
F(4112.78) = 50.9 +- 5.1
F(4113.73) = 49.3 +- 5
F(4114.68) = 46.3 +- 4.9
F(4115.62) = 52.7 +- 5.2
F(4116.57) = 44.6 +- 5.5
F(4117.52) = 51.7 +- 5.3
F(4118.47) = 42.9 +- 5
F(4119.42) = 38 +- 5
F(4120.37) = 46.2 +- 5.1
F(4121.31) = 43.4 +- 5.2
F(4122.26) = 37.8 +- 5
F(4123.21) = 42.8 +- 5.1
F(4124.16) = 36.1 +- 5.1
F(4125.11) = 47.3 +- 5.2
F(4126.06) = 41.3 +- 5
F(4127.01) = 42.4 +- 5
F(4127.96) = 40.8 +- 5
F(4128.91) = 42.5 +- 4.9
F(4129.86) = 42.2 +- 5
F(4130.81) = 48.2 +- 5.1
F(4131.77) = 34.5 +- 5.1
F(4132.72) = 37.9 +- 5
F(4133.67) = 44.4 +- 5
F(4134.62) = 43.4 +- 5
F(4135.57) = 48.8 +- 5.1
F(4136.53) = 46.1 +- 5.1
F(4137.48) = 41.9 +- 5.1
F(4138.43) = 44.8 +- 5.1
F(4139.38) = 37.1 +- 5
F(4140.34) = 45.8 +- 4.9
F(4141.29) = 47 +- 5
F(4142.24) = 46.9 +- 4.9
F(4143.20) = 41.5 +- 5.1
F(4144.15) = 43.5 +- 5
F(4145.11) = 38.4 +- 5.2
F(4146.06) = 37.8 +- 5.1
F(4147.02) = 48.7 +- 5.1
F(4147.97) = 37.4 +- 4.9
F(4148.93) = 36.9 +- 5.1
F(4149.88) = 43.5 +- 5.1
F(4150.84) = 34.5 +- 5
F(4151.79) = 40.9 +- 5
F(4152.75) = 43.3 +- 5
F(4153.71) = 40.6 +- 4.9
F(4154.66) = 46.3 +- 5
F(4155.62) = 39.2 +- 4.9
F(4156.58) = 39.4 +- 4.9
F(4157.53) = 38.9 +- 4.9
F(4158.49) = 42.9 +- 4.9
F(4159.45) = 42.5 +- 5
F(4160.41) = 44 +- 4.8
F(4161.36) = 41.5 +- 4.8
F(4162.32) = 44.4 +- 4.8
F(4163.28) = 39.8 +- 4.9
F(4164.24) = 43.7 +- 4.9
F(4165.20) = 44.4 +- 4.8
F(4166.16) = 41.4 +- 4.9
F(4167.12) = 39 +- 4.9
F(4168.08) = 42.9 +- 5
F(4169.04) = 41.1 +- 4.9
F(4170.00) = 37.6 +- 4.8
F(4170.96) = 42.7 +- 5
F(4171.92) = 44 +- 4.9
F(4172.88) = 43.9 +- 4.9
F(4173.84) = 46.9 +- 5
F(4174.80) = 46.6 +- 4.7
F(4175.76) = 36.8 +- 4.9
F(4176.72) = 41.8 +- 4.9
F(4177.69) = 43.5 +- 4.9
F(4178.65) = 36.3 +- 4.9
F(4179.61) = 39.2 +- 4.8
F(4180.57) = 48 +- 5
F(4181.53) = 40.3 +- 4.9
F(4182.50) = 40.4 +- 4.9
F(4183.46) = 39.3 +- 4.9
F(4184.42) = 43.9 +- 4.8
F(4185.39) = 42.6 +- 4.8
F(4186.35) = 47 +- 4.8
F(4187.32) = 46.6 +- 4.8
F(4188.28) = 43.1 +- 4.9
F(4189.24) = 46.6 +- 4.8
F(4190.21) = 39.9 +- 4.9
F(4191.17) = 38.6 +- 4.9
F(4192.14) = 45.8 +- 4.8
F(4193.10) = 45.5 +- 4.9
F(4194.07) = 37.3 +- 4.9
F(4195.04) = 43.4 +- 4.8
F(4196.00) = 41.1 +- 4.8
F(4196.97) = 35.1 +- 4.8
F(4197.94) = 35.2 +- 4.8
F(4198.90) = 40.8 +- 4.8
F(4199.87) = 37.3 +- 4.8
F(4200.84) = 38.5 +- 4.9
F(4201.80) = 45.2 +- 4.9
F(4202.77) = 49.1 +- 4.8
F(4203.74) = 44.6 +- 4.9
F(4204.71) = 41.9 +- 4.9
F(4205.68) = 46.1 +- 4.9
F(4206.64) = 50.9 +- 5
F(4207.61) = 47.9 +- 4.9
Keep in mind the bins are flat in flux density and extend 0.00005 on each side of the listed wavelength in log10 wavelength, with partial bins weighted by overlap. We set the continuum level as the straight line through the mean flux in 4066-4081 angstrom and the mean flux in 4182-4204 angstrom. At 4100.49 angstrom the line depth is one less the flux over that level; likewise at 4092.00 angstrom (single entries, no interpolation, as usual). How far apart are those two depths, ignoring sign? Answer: 0.19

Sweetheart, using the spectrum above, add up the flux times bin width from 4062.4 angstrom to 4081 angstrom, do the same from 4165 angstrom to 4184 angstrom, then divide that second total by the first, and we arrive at 1.06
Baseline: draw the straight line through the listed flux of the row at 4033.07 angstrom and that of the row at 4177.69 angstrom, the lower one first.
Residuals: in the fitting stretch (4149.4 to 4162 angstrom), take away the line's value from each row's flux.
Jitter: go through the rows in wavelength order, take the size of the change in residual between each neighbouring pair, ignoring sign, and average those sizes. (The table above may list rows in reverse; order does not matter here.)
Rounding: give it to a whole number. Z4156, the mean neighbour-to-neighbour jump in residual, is 4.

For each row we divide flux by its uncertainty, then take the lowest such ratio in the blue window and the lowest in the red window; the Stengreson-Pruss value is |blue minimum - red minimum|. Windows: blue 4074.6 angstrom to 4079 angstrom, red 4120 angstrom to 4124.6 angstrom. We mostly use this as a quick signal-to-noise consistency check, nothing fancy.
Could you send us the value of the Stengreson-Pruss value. 0.0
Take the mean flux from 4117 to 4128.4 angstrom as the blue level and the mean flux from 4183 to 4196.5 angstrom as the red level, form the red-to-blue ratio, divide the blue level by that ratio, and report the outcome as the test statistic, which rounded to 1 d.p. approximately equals 42.2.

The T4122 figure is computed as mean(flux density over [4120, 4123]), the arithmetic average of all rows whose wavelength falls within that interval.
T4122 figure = 42.5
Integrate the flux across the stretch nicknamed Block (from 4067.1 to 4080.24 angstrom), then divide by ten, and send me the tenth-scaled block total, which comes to 53.8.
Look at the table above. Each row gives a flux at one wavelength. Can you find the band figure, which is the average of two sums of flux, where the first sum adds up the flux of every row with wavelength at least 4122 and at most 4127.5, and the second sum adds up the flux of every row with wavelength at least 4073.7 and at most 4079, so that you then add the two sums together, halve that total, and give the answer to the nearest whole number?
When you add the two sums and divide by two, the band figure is 242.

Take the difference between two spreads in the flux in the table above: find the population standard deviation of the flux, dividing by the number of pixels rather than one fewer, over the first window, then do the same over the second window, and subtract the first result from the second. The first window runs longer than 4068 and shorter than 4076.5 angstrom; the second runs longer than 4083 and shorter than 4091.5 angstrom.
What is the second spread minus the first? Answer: 5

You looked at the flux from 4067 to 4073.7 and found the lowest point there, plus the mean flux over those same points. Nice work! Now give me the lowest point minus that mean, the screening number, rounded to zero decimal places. -8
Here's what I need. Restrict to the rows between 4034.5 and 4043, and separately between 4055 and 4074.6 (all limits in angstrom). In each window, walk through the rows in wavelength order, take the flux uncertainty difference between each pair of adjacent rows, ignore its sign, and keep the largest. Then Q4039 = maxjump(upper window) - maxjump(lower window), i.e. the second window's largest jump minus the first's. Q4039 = 0.10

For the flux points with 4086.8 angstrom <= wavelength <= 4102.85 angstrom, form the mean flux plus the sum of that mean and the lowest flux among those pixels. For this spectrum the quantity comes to 121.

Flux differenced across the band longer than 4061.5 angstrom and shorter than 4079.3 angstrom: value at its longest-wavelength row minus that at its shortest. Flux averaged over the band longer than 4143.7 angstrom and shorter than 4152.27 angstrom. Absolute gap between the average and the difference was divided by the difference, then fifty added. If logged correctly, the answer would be 43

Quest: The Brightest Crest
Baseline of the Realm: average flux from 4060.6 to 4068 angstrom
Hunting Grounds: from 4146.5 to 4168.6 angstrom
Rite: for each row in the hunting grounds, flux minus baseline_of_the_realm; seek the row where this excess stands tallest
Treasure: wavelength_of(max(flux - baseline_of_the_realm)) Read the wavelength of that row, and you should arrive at 4147.02 angstrom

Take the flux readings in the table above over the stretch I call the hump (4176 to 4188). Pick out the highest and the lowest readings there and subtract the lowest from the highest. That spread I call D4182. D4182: 12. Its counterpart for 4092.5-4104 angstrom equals 20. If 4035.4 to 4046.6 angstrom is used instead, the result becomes 18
